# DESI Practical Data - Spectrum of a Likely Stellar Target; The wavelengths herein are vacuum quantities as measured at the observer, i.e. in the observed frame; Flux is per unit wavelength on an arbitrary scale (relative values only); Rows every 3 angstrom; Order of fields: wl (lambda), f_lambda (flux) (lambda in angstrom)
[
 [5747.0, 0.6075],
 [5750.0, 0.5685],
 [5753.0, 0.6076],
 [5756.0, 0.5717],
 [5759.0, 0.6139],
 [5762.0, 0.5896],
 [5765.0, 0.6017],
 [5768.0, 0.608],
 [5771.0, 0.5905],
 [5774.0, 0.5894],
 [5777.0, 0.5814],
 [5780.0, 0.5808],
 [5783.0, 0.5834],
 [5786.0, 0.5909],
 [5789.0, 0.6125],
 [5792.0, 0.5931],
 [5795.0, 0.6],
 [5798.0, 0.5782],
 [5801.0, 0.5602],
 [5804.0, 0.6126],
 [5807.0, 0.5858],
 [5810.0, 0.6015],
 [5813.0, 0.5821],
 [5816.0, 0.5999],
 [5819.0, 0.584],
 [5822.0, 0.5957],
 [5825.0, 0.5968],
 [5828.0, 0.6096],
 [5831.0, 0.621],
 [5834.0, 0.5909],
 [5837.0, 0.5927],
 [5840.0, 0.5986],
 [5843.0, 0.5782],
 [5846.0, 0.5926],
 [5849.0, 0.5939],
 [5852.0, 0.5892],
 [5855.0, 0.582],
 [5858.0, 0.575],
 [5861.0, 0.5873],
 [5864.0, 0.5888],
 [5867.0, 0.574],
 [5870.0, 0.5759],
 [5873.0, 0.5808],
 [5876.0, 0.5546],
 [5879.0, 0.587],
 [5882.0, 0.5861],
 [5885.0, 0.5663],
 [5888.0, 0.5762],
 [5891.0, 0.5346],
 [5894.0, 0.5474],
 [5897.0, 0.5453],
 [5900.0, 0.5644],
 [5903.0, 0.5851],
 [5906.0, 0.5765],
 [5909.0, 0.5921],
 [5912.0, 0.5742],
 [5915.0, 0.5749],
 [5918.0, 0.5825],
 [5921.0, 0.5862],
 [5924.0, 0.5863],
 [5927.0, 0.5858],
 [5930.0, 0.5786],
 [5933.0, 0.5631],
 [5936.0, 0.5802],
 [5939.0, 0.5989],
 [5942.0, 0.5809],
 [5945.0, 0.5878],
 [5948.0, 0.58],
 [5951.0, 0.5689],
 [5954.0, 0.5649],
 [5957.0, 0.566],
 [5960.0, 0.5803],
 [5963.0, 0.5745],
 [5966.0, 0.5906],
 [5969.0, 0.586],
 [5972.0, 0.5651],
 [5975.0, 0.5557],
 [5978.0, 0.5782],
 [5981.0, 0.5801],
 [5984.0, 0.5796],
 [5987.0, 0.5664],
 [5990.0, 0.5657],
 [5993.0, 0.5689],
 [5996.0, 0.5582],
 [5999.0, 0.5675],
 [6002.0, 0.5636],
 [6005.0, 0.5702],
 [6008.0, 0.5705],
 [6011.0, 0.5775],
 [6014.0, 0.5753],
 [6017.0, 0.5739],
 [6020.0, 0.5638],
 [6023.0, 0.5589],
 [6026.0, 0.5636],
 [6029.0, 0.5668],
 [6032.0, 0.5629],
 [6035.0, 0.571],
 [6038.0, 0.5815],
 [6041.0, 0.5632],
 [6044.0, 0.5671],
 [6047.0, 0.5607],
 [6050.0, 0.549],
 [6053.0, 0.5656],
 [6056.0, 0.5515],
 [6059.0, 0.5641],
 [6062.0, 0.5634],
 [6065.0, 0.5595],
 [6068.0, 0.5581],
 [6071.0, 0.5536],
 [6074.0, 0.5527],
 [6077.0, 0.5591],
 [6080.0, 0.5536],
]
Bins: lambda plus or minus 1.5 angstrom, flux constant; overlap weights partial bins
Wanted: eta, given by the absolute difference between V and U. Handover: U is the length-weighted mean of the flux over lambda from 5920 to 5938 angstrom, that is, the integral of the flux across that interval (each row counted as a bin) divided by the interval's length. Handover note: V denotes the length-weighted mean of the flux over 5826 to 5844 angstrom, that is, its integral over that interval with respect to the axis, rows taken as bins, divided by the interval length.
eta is 0.019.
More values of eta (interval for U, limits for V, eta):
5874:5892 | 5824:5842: 0.032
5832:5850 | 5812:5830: 0.004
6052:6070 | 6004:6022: 0.012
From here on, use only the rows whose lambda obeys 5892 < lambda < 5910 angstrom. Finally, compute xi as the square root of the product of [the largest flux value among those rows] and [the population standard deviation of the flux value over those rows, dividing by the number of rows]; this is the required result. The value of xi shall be 0.103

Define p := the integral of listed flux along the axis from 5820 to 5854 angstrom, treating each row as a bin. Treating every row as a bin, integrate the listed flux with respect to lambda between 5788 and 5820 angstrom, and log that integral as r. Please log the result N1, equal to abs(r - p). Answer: 1.3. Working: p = 20.3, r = 18.9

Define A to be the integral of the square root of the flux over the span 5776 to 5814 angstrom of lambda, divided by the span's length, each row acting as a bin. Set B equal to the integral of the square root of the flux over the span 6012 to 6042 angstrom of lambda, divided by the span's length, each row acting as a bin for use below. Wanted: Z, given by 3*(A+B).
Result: 4.57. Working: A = 0.768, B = 0.7539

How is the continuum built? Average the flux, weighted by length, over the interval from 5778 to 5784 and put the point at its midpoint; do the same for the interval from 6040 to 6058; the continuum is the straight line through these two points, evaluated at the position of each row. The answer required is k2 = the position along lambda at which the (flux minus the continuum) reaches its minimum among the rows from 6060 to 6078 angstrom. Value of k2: 6074.0 angstrom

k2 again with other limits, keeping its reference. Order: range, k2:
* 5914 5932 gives 5915.0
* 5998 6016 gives 6002.0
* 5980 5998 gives 5996.0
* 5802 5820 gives 5813.0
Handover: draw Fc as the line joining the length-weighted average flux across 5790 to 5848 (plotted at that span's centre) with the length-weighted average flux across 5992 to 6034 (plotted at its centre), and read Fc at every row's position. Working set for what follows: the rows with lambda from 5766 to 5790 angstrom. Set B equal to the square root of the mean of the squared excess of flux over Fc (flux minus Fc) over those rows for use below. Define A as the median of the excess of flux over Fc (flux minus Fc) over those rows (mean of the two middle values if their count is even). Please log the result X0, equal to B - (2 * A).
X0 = 0.033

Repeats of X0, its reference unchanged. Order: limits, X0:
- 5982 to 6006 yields 0.012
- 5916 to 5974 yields 0.002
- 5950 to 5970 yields 0.009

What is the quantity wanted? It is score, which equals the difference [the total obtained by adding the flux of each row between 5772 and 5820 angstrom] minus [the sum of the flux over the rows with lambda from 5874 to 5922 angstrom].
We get 0.30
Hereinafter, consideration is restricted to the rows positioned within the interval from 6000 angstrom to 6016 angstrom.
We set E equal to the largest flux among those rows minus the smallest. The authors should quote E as 0.014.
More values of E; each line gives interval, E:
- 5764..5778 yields 0.027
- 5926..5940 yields 0.036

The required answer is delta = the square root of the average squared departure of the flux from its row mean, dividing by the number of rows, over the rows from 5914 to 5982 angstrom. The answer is 0.0100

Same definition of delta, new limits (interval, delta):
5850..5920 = 0.0150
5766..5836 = 0.0135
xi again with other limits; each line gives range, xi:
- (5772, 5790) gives 0.082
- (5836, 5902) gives 0.101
